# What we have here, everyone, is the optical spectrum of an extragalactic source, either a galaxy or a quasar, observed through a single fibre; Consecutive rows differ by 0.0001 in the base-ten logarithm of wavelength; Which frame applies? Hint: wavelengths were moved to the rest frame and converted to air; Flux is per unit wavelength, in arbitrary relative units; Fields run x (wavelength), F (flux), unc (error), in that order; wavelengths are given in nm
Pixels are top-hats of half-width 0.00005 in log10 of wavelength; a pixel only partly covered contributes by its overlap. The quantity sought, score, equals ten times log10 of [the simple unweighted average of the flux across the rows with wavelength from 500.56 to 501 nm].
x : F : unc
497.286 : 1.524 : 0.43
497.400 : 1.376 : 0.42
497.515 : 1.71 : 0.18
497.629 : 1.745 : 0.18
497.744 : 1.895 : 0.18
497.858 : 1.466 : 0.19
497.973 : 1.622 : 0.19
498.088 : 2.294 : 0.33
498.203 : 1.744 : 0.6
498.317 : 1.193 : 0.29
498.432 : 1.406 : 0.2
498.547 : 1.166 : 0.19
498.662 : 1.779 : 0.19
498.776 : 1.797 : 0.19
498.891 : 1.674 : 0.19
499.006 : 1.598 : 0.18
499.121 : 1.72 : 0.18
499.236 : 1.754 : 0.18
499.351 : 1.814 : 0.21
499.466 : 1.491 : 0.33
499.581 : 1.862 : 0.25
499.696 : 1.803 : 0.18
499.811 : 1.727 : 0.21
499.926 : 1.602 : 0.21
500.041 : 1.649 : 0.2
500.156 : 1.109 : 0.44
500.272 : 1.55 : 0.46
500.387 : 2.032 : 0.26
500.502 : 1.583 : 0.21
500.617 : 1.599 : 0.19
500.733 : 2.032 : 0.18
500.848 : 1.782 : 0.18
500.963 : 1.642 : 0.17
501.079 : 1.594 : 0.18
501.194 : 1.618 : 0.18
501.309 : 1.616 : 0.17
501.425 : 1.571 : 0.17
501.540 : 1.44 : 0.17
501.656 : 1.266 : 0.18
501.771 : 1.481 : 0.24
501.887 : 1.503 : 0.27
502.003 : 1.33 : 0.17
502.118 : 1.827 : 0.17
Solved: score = 2.5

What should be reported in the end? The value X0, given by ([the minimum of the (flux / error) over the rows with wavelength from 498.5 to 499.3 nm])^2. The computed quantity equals 38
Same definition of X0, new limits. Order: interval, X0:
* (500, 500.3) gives 6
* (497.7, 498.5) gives 8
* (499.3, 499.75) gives 20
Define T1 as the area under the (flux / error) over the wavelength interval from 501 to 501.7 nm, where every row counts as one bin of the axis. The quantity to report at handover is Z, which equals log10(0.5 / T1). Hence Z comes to -1.09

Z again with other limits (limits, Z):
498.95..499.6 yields -1.03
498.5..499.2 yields -1.09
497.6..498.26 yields -1.00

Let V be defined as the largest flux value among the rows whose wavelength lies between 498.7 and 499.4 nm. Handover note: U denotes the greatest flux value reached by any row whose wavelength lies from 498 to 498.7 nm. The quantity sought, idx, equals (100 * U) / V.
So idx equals 126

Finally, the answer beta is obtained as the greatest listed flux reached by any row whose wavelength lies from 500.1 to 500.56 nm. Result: 2.032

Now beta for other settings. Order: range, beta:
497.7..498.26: 2.294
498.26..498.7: 1.779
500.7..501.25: 2.032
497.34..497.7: 1.745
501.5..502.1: 1.503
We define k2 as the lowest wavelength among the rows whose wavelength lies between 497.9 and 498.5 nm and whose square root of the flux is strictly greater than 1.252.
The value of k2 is 497.973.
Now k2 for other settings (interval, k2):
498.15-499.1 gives 498.203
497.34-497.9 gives 497.515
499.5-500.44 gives 499.581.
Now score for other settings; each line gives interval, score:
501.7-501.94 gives 1.7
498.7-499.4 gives 2.4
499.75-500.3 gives 1.8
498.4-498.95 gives 1.9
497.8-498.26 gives 2.5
